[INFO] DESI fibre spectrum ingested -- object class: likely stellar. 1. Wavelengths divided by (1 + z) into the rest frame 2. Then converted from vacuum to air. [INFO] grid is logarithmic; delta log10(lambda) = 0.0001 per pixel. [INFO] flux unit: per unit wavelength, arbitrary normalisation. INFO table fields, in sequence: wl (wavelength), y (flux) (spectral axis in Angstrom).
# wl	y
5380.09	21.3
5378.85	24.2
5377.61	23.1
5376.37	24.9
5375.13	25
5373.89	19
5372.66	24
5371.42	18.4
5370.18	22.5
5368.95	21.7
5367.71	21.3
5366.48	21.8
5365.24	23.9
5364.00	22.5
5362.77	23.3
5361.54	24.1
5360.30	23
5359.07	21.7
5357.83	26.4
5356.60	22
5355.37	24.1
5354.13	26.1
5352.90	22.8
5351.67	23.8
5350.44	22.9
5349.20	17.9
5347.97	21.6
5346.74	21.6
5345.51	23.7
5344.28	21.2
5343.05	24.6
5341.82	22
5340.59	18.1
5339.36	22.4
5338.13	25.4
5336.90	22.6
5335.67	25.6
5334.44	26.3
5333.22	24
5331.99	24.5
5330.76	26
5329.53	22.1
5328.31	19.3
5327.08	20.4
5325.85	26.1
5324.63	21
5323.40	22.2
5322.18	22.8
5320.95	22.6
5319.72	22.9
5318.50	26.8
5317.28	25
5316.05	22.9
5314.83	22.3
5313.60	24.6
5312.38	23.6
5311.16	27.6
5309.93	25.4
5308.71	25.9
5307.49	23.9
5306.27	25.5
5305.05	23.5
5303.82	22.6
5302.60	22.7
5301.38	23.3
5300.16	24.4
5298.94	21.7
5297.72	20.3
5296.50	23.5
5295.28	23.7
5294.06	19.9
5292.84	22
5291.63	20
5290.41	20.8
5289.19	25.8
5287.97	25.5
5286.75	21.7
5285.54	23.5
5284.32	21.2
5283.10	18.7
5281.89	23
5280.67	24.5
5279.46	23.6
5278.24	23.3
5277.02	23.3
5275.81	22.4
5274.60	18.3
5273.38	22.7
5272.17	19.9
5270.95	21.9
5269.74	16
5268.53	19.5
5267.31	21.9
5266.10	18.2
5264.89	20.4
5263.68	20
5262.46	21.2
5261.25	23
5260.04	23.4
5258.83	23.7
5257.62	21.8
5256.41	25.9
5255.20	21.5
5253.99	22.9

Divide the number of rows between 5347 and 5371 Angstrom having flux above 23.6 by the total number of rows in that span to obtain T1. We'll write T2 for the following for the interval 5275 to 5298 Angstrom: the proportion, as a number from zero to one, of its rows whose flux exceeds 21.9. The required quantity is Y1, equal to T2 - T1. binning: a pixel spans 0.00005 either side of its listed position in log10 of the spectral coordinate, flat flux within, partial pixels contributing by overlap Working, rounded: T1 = 0.32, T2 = 0.63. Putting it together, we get 0.32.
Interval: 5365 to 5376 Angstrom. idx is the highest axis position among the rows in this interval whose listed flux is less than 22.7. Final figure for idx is 5373.89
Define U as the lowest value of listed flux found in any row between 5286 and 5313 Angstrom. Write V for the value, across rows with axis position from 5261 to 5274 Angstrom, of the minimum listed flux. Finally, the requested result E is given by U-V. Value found 3.9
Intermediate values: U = 19.9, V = 16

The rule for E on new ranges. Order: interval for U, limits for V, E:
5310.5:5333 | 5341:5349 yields -1.9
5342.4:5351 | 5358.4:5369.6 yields -3.4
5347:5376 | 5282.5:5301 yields -0.8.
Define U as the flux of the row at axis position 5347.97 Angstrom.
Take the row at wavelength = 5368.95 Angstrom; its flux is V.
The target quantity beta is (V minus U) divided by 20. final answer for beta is 0.005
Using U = 21.6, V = 21.7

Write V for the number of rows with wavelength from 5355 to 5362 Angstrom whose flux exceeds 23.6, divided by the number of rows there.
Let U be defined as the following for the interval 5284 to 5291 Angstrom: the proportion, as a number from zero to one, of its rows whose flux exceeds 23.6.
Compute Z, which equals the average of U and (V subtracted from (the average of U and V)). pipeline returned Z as 0.125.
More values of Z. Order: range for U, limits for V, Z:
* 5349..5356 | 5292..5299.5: 0.333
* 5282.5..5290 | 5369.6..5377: 0.125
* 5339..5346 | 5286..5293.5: 0.167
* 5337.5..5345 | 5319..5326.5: 0.208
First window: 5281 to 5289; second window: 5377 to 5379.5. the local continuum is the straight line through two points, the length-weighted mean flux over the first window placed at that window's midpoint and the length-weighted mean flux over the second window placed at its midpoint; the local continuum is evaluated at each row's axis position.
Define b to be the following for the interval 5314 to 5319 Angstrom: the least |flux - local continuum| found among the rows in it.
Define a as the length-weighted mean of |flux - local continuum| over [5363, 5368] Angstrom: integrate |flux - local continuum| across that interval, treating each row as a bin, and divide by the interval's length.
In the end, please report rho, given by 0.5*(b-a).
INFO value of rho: -0.6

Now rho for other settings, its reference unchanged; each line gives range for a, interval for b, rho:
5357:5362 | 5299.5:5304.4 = -0.7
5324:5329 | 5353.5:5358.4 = -1.0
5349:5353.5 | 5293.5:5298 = -0.3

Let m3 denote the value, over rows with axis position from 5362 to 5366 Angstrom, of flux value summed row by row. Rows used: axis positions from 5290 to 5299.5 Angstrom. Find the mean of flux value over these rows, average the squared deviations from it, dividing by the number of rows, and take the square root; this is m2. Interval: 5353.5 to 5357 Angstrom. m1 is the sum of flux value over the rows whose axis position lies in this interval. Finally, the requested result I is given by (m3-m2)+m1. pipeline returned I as 140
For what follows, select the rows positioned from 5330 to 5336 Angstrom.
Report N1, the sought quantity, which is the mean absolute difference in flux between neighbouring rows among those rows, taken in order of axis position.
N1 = 1.25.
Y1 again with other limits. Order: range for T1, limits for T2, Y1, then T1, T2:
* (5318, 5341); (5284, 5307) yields 0.21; 0.42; 0.63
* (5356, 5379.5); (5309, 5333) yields 0.47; 0.37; 0.84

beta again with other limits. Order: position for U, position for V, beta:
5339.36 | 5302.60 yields 0.015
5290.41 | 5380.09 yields 0.025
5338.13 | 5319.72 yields -0.125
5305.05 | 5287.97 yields 0.100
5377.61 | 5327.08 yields -0.135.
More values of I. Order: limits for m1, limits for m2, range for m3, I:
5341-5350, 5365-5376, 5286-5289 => 198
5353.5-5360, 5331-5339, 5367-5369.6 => 162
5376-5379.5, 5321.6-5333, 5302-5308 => 188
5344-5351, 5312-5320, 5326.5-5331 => 215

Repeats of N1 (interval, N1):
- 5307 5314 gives 1.94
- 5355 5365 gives 2.17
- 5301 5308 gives 1.04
